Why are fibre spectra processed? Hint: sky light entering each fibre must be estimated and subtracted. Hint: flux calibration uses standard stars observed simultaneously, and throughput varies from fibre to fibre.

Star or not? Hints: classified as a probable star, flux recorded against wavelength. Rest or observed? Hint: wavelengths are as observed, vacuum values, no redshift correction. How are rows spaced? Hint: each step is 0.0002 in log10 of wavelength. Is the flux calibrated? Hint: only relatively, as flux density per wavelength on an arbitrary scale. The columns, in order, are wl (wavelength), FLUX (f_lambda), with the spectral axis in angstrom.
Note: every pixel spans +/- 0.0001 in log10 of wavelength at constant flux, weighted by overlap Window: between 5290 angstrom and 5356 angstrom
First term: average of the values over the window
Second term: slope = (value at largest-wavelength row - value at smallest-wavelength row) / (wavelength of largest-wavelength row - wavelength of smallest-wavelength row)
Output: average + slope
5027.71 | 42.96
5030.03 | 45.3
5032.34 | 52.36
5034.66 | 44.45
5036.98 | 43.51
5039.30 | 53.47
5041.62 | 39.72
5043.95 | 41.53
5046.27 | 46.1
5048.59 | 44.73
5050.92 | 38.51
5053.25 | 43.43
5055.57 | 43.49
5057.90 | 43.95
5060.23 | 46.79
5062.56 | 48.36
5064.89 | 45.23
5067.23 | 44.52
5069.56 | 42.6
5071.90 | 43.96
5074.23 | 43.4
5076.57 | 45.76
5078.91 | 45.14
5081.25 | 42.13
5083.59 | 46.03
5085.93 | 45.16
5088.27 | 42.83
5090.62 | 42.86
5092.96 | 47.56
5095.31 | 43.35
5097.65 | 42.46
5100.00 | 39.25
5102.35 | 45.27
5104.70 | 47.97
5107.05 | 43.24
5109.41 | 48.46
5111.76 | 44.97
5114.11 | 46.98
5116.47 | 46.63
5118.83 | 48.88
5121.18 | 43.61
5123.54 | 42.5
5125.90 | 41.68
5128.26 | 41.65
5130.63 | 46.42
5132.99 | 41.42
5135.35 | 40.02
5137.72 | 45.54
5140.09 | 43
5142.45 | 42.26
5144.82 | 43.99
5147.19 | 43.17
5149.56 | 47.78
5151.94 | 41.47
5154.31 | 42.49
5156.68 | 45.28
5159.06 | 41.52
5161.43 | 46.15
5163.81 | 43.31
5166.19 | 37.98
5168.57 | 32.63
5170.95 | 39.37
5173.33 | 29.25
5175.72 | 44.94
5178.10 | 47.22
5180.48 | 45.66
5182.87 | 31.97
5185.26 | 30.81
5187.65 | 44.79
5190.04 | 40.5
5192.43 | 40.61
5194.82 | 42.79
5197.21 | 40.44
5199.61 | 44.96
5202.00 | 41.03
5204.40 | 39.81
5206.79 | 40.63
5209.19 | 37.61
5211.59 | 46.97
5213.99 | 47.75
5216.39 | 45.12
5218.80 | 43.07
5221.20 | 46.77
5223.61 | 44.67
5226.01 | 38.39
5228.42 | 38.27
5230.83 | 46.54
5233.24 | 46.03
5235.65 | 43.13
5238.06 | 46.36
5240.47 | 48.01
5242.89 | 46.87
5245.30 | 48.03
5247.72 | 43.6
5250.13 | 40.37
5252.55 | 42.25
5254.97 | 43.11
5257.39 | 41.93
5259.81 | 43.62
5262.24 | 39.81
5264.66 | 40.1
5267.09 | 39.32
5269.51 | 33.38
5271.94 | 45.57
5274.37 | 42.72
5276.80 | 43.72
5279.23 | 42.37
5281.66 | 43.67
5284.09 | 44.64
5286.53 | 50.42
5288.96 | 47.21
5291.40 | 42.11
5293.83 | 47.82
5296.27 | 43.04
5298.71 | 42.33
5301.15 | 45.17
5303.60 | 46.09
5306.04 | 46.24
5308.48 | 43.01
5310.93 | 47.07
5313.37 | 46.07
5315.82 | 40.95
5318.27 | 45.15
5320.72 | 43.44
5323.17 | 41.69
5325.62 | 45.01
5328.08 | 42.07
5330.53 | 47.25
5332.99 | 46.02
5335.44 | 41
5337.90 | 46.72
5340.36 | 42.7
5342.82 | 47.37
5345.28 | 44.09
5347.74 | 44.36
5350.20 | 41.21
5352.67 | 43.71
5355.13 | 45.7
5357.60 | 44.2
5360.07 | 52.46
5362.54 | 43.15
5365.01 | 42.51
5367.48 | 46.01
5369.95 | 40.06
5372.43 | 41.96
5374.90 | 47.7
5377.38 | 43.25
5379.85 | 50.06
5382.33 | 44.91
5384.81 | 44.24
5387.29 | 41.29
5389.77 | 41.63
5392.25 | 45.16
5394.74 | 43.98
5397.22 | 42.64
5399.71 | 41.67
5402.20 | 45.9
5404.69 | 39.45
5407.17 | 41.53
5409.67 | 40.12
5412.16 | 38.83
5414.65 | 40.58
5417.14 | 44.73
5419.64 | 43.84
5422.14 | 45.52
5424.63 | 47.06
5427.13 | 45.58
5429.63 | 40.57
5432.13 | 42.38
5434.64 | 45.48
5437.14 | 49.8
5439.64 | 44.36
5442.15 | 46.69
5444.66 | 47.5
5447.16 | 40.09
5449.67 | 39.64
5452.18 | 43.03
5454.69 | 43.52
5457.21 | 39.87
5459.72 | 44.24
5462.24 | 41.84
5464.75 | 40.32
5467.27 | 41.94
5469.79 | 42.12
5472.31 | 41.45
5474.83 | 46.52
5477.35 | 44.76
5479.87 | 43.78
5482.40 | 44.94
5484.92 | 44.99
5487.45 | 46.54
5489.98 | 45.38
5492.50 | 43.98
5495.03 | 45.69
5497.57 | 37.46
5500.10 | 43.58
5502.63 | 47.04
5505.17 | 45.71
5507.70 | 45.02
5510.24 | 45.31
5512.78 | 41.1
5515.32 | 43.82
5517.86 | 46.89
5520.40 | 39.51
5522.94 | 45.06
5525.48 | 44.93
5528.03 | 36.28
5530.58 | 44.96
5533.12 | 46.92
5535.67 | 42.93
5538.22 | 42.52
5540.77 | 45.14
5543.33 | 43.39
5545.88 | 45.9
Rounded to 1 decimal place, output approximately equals 44.4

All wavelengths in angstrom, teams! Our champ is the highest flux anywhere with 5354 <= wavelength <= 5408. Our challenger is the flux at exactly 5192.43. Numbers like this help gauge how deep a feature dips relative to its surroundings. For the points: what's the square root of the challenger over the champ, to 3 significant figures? 0.880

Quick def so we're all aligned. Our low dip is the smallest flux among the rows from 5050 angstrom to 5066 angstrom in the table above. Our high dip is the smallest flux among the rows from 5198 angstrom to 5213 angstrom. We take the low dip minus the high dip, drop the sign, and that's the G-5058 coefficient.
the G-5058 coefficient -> 0.9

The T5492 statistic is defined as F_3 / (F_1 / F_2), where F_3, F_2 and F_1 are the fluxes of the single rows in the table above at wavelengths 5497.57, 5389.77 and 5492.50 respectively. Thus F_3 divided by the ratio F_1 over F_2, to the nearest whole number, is 35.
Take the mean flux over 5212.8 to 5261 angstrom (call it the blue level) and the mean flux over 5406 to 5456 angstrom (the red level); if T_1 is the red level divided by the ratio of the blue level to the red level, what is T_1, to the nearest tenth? 42.9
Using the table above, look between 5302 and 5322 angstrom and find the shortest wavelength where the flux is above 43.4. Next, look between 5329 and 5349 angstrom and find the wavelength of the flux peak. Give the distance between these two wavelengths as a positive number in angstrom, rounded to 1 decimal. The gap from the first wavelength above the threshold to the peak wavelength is 39.2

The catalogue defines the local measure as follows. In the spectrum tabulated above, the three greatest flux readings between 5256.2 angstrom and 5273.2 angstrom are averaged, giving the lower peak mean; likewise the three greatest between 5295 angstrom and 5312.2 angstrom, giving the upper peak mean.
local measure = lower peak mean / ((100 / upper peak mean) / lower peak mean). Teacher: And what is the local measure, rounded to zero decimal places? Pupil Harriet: 888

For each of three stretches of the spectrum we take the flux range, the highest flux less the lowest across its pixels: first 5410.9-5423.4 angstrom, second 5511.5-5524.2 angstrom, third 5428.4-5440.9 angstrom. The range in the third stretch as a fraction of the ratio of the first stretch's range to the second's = 10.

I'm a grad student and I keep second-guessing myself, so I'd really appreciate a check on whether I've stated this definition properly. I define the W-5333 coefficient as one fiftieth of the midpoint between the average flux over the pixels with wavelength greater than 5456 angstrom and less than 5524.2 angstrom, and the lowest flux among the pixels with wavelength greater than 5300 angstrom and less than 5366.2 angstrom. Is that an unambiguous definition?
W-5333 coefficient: 0.846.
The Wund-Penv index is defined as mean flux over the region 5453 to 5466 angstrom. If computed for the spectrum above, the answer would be 42.0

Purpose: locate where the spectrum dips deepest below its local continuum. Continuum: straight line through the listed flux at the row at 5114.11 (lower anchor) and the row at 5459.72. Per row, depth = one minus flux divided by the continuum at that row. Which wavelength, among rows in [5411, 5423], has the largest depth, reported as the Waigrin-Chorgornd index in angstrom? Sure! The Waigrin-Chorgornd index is 5412.16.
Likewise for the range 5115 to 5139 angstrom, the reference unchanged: 5135.35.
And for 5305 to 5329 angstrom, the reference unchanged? 5315.82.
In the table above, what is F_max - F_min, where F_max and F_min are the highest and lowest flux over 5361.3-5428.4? 11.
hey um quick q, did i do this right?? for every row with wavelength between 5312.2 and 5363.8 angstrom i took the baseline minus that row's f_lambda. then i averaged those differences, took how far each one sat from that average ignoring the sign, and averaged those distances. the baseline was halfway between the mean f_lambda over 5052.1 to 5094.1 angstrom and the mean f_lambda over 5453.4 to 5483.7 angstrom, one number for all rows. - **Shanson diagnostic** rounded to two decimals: 2.03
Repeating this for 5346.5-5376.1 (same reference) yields 2.37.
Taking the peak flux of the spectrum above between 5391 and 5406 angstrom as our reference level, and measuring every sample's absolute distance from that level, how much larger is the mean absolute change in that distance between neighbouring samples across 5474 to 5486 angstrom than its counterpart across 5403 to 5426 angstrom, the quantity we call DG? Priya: -1.1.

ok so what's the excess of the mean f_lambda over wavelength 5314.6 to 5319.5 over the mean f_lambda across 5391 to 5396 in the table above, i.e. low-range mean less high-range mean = -2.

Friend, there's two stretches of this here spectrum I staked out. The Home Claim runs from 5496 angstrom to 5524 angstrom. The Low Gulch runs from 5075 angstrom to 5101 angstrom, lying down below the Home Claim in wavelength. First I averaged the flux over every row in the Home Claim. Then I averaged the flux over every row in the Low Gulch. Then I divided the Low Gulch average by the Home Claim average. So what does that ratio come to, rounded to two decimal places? 1.00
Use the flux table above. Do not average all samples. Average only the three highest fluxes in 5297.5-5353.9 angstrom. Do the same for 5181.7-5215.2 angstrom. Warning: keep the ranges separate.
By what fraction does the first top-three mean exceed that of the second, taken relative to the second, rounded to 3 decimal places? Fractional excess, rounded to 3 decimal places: 0.014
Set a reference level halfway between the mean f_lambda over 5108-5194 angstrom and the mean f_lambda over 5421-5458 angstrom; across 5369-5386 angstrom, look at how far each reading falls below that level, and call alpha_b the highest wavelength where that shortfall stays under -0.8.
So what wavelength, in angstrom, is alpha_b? 5384.81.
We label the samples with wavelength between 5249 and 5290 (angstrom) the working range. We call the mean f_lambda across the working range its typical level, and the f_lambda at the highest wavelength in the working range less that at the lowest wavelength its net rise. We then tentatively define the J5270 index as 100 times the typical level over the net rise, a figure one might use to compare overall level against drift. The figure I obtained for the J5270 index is 623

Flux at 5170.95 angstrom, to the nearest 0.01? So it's 39.37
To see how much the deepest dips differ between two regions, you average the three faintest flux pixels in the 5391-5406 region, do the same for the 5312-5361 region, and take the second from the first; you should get 0.2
